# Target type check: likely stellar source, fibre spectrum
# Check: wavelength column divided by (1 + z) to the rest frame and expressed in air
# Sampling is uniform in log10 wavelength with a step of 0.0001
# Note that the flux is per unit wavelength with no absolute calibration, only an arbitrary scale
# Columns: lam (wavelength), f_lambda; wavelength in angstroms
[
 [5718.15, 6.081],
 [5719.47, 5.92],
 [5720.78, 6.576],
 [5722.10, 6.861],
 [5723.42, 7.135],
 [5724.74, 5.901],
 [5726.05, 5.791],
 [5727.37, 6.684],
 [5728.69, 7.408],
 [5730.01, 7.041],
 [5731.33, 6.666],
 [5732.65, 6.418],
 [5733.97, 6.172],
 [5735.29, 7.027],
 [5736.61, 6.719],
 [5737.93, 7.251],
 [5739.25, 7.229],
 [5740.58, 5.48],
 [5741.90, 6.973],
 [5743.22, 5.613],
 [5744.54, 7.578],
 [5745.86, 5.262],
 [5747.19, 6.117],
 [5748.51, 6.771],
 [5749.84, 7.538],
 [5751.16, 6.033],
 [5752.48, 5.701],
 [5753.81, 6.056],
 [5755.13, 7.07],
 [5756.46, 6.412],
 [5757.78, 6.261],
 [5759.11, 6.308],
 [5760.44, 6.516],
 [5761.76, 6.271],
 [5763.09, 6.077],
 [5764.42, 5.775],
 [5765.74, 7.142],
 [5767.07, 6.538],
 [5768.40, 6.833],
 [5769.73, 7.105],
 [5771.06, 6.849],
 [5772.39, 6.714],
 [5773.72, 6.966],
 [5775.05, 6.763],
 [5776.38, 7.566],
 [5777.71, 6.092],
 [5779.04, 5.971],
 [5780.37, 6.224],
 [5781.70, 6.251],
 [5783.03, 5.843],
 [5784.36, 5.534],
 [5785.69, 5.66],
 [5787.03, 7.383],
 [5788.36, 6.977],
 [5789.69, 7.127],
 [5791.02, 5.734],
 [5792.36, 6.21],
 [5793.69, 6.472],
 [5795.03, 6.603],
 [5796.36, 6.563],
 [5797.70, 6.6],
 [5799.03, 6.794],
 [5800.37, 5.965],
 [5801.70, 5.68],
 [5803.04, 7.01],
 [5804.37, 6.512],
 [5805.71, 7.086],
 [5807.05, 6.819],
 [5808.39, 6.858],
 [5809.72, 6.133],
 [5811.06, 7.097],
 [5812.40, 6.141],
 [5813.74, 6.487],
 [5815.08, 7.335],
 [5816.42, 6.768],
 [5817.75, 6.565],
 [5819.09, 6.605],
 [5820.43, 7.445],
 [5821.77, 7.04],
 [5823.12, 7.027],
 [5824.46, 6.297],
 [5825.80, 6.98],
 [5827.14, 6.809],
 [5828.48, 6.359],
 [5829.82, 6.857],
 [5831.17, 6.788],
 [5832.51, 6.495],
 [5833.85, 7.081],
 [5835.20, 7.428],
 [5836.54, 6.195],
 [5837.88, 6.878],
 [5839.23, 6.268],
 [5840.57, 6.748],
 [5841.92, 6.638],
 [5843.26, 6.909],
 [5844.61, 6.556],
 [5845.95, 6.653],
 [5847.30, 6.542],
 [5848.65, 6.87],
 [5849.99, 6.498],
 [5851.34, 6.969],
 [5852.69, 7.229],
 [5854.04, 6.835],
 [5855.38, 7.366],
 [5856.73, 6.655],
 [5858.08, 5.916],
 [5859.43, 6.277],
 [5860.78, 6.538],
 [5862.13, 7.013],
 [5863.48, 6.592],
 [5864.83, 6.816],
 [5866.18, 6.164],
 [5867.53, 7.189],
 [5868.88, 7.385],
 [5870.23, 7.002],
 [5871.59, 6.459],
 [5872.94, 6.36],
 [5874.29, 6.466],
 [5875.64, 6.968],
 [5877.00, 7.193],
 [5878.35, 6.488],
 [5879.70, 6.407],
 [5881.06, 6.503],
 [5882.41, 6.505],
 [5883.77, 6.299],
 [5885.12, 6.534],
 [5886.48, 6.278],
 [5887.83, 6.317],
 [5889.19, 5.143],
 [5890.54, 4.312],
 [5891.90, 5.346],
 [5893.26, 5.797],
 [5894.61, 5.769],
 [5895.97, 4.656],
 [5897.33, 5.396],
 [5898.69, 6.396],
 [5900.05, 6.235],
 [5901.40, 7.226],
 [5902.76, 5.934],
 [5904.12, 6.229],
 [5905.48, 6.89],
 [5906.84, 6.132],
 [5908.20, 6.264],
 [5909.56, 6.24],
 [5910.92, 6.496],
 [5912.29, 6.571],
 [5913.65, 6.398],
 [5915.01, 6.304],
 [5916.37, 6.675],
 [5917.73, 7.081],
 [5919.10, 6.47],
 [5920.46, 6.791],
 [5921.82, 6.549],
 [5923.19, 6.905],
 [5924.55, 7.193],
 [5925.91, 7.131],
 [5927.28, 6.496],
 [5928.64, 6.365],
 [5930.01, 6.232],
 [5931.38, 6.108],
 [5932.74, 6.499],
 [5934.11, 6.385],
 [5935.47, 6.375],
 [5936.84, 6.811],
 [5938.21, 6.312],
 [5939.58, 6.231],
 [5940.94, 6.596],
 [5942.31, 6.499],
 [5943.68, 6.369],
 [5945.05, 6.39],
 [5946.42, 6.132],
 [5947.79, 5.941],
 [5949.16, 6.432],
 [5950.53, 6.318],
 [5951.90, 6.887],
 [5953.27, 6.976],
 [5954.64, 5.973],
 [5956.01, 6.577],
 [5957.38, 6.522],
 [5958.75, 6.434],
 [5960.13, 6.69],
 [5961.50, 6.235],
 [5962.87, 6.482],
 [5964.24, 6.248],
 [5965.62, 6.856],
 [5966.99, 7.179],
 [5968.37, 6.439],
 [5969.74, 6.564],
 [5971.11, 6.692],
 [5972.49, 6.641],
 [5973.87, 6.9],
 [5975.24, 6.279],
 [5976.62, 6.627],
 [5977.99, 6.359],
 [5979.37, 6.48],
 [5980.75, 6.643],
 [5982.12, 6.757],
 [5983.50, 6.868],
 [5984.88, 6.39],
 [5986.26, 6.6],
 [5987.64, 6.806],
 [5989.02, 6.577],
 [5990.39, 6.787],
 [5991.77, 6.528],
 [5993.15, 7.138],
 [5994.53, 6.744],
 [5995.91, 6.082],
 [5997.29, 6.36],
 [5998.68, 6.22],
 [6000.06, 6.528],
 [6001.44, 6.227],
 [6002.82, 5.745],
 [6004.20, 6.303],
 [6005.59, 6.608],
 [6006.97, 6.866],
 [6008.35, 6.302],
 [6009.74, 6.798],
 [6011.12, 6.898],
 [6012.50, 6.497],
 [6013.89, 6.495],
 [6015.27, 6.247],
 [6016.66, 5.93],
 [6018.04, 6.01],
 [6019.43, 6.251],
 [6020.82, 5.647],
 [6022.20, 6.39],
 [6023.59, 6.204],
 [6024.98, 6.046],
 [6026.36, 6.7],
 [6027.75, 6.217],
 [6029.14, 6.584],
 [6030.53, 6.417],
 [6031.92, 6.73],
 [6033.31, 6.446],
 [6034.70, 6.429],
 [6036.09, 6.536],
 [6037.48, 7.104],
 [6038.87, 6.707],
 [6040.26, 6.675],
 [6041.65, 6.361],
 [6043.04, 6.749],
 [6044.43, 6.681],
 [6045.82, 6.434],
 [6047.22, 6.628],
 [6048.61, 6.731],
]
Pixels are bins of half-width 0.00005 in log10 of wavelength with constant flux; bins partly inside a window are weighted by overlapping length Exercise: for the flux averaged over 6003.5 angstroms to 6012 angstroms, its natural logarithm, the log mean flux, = 1.89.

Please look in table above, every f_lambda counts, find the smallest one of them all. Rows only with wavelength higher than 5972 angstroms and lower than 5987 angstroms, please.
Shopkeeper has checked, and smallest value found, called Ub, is 6.279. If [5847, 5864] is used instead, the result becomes 5.916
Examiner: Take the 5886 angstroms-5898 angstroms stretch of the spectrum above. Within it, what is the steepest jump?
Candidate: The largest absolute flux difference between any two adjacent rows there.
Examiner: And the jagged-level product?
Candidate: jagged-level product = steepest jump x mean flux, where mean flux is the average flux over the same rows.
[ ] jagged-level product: 6.4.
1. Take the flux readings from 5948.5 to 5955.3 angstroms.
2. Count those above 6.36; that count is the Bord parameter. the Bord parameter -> 3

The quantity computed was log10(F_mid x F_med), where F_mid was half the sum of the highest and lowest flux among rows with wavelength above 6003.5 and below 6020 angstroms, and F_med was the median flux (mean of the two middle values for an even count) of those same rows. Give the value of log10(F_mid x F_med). 1.61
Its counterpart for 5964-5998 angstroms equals 1.64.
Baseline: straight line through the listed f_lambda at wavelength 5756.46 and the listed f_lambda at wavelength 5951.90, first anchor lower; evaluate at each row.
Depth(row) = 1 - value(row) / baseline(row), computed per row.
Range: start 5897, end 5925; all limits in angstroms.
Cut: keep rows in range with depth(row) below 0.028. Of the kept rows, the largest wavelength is 5924.55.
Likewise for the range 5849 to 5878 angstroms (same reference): 5877.00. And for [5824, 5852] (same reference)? 5851.34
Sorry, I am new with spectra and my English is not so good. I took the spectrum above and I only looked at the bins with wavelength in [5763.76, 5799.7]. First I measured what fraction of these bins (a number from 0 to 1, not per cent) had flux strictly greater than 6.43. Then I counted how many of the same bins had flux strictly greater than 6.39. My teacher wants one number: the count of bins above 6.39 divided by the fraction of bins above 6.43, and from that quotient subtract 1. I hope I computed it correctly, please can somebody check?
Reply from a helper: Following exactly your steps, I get 26.0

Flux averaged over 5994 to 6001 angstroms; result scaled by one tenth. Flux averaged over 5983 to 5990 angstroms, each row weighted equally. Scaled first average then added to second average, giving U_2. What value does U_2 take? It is 7.29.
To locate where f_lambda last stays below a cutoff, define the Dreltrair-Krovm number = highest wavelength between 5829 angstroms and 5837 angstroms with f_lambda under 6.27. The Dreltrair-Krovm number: 5836.54 angstroms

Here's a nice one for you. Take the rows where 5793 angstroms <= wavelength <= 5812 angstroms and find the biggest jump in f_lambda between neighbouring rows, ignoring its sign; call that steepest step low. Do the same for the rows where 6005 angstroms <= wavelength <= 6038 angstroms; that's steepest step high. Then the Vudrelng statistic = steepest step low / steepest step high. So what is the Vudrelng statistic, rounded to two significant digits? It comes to 1.8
